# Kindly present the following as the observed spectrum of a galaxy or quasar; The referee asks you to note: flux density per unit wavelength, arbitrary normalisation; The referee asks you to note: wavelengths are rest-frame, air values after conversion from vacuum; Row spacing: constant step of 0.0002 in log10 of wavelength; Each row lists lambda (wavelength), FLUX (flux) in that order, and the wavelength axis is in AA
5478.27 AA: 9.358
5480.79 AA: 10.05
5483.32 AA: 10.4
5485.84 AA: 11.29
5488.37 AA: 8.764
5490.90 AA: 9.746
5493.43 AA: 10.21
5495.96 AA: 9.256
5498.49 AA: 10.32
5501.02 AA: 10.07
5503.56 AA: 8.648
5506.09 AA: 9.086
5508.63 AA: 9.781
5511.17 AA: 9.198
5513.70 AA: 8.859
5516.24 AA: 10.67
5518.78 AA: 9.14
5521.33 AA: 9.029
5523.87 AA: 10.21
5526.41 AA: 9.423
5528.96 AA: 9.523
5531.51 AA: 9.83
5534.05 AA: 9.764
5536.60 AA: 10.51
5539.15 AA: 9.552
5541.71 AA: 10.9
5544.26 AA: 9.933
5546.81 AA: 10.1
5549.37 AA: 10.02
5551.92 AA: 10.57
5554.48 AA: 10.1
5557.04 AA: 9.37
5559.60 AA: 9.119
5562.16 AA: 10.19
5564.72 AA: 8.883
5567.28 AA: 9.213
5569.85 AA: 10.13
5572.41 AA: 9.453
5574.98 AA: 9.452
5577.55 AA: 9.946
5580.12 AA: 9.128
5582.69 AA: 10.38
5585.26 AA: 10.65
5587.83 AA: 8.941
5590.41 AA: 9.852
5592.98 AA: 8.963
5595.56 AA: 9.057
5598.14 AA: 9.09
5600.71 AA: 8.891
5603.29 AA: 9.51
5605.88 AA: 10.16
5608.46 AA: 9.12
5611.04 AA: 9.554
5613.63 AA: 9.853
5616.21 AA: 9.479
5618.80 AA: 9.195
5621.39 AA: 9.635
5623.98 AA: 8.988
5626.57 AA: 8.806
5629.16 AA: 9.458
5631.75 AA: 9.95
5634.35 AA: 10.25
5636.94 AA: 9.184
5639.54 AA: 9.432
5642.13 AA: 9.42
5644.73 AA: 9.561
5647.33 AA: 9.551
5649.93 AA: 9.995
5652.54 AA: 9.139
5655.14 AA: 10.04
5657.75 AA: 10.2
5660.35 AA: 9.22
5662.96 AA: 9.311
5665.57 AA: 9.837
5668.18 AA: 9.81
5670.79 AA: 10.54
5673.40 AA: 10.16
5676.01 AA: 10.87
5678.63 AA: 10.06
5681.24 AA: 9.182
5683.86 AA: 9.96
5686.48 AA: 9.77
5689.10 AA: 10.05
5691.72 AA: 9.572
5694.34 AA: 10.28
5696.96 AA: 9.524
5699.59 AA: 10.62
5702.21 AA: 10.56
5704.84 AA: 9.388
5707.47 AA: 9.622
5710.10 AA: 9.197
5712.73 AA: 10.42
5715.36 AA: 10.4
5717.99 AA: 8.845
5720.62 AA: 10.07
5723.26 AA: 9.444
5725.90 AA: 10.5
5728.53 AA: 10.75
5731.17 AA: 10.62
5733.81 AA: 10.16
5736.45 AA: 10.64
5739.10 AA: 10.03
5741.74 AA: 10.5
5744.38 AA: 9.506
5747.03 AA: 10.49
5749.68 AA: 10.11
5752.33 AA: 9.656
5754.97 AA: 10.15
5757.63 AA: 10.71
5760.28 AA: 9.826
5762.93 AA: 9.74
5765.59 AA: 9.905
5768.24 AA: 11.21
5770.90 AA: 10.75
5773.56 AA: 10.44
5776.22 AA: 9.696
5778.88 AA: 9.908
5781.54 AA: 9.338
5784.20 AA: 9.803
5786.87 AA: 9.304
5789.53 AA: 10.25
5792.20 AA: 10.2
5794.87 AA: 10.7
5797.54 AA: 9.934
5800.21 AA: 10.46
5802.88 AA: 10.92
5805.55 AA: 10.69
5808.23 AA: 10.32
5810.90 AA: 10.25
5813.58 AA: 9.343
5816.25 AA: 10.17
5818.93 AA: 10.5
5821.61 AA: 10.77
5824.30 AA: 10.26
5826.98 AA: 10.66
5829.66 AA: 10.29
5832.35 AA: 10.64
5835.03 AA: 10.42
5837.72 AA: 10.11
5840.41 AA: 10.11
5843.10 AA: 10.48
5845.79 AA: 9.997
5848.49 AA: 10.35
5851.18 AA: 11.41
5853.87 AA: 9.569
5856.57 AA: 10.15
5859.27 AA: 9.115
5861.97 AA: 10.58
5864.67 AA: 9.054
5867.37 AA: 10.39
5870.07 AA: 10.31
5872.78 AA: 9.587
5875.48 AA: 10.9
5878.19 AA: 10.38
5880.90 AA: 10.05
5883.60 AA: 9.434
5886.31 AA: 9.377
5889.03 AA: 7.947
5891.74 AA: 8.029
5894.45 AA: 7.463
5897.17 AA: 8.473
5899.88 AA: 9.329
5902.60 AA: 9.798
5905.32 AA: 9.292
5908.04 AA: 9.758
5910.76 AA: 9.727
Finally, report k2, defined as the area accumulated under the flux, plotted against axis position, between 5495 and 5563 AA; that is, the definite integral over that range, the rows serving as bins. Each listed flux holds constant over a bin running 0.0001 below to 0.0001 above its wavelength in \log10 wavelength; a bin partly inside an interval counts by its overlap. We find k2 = 663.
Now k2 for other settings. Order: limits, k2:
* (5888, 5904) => 136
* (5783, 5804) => 214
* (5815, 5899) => 831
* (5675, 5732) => 569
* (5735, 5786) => 516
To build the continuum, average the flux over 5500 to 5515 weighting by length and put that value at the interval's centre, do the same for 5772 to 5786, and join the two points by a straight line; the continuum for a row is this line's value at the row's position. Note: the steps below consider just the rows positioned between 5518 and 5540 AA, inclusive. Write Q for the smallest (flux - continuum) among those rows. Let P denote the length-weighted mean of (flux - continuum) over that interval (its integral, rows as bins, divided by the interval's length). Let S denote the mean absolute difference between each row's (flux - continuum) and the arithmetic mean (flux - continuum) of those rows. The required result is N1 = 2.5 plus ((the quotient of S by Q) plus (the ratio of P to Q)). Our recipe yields -0.3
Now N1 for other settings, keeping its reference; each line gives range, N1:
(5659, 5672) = 1.1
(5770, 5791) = 1.6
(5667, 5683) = 0.5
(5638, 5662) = 1.7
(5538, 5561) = -1.6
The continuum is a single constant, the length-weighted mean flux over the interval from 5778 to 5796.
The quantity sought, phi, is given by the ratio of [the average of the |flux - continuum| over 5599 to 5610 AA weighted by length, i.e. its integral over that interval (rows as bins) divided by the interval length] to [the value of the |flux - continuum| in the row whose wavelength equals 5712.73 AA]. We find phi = 1.2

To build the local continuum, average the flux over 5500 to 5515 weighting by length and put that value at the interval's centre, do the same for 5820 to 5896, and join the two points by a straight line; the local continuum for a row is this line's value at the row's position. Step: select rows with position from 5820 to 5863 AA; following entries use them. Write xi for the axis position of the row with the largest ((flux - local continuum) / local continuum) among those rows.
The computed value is 5851.18 AA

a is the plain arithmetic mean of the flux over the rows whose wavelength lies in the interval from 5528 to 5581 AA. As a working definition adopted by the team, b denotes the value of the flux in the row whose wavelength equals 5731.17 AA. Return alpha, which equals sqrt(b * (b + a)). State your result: 14.7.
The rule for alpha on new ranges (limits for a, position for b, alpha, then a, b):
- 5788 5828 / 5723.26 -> 13.7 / 10.4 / 9.444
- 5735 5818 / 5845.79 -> 14.2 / 10.2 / 9.997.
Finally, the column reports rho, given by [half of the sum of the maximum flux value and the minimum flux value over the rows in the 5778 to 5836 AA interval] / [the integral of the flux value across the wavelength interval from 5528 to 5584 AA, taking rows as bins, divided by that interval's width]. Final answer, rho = 1.03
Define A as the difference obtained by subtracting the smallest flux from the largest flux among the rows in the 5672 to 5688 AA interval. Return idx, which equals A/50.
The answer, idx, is 0.034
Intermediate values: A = 1.7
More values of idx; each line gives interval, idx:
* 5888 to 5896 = 0.011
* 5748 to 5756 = 0.010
